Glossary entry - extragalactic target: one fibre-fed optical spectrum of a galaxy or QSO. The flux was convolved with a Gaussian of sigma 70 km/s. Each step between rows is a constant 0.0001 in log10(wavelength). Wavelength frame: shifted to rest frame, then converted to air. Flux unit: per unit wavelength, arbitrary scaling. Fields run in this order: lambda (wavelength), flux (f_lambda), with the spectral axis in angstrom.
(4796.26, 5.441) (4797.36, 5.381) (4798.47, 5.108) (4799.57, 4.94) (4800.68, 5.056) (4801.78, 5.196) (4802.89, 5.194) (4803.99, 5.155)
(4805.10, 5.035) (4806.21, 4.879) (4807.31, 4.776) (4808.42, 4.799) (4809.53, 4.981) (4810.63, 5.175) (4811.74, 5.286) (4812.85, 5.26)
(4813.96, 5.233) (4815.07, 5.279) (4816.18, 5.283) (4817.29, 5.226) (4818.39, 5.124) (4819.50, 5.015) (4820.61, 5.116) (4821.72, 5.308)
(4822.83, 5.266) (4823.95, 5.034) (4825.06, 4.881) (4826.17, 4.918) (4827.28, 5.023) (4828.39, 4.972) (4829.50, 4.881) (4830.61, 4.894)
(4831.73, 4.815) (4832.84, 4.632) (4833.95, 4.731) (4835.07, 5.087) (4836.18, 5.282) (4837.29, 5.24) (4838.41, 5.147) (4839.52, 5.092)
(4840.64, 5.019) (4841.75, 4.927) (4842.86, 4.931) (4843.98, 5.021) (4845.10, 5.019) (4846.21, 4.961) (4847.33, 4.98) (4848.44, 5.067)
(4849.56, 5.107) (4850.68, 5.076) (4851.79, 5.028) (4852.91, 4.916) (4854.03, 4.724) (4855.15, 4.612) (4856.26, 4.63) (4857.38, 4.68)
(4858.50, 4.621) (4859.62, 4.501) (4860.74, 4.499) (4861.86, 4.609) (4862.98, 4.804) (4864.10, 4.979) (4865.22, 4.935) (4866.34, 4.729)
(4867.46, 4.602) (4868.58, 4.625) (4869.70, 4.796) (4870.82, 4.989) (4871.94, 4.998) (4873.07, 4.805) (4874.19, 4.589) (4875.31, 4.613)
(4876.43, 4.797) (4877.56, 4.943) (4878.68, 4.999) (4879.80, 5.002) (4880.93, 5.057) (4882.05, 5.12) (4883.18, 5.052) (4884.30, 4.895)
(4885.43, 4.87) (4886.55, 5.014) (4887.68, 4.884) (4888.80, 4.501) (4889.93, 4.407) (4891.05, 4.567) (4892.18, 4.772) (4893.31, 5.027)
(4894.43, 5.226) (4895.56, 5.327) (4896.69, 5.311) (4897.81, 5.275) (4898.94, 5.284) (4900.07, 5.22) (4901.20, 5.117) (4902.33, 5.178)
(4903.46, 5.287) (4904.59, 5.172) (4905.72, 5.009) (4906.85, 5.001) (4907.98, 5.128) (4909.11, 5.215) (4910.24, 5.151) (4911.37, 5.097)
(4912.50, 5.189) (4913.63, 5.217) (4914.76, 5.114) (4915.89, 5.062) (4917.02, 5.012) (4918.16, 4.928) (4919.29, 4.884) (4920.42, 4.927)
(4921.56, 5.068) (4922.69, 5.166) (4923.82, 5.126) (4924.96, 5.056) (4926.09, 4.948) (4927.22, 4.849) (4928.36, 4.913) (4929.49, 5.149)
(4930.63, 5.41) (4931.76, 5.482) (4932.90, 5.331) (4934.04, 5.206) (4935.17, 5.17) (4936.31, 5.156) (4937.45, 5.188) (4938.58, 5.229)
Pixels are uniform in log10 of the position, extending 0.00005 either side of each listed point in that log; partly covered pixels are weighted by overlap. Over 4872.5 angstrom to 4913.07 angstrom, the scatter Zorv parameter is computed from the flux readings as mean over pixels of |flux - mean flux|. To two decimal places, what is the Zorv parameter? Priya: 0.19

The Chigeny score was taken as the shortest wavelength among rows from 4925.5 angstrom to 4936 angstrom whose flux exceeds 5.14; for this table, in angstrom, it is 4929.49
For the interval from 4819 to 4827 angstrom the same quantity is 4821.72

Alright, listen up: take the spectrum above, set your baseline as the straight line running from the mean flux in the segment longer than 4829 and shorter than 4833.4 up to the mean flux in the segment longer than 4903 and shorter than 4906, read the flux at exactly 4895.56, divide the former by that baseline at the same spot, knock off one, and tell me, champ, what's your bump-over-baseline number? 0.04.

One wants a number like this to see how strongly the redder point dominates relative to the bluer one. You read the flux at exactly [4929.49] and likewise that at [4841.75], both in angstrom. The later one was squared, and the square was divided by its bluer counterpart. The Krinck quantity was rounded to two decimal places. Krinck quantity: 5.38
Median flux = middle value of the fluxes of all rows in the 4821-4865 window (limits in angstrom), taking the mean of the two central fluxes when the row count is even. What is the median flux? 4.96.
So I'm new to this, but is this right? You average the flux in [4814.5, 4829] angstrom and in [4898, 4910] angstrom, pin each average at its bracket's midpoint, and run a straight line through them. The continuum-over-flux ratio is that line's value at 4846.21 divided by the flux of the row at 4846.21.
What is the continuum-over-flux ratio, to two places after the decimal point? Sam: 1.03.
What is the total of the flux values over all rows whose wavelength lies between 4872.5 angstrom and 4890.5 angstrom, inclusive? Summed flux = 78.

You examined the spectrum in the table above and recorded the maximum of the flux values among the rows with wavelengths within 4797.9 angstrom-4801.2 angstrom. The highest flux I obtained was 5.108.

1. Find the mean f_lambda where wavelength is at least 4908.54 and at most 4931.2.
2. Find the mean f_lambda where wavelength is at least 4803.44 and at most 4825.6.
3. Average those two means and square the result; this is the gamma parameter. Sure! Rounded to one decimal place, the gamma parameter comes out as 25.9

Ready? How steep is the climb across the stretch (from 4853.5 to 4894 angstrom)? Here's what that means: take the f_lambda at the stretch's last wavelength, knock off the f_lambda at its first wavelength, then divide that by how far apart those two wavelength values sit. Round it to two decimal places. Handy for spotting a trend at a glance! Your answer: 0.01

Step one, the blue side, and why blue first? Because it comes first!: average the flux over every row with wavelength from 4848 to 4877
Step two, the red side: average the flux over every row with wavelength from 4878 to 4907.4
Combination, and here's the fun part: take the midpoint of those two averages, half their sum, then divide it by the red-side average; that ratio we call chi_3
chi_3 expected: 0.98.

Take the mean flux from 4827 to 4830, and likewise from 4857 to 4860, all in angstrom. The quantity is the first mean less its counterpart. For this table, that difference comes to 0.36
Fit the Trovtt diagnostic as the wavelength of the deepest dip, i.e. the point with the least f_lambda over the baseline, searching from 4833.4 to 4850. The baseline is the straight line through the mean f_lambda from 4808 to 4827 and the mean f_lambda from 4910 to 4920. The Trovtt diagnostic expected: 4833.95 angstrom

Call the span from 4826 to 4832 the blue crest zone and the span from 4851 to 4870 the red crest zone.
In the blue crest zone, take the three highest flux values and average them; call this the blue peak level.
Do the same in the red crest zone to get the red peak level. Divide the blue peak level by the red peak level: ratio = 1.00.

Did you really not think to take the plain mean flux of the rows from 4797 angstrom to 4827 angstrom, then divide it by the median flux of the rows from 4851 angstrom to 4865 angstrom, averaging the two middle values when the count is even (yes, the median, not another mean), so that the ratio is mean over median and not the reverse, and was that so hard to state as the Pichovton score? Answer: 1.097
